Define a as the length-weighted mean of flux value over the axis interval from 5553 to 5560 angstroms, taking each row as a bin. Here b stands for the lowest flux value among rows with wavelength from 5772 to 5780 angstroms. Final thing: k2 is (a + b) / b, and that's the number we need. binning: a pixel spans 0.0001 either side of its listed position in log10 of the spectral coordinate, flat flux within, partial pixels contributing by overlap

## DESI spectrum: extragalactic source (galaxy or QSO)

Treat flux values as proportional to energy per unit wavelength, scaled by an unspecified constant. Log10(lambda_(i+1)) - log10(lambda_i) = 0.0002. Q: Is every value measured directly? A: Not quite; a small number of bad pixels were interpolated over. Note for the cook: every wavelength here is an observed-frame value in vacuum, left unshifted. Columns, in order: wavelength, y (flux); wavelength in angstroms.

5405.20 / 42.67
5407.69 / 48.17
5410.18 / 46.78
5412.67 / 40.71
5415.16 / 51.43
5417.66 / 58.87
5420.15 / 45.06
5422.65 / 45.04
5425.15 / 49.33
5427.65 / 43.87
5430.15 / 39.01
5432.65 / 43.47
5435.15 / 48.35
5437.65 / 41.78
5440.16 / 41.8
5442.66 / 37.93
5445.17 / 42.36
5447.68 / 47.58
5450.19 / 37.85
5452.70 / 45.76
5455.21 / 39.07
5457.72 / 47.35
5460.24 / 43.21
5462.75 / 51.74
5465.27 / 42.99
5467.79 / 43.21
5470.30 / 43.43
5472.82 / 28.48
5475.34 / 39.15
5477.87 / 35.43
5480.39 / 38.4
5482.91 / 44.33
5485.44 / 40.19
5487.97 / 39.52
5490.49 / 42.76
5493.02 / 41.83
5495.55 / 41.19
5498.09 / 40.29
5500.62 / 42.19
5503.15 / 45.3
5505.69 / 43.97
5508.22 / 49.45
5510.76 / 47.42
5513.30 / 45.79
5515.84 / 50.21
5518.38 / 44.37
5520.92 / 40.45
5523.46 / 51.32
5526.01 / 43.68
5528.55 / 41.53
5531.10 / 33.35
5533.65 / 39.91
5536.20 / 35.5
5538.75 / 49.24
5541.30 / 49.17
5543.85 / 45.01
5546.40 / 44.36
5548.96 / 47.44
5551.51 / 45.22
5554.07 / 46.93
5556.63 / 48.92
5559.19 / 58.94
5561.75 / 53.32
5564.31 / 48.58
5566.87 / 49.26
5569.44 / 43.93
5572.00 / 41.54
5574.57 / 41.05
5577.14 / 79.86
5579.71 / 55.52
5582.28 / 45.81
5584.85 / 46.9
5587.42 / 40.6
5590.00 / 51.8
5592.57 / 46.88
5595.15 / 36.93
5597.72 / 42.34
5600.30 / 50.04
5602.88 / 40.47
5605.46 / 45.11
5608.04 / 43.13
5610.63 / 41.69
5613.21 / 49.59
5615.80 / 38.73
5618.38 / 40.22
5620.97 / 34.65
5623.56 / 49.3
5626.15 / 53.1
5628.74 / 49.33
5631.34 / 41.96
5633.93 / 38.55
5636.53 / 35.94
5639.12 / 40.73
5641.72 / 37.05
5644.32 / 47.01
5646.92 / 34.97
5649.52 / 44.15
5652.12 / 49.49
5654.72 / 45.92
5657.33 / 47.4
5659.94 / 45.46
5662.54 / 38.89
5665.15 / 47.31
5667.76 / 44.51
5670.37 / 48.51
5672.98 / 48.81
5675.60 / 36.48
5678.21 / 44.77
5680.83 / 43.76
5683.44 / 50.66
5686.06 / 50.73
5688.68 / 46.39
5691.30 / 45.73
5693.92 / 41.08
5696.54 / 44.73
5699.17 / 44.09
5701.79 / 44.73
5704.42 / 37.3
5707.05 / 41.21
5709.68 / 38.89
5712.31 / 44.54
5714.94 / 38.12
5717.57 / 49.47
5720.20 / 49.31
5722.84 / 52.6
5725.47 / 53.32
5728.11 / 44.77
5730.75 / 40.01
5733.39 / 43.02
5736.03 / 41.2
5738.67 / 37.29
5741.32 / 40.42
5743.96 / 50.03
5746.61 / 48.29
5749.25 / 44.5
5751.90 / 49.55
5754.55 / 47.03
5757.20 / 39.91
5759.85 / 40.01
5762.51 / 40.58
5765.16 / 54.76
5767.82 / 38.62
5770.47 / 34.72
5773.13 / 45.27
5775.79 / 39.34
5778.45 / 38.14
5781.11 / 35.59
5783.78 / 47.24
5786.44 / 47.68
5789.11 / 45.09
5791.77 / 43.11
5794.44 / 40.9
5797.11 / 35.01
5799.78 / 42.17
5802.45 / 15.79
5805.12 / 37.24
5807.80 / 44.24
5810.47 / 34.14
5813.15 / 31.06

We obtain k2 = 2.34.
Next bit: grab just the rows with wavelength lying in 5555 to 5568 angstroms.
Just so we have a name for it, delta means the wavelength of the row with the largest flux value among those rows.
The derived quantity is 5559.19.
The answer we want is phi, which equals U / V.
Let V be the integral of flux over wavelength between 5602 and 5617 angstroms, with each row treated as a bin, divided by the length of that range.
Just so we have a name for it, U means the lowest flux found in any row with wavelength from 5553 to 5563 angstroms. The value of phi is 1.09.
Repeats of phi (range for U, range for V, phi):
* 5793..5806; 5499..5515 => 0.35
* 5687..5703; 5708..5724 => 0.91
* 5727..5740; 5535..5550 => 0.83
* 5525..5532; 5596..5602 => 0.74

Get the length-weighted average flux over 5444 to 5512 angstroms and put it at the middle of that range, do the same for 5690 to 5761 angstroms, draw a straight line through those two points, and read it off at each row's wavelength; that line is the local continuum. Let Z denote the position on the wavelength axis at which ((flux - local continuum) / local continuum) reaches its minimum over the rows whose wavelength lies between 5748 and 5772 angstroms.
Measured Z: 5770.47 angstroms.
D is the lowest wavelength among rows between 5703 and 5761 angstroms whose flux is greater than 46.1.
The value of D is 5717.57 angstroms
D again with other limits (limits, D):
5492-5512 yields 5508.22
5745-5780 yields 5746.61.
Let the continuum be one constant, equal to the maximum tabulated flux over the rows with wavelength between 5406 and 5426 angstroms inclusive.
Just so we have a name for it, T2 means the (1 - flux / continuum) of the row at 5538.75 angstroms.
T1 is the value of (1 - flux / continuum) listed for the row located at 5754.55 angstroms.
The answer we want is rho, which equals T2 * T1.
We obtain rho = 0.03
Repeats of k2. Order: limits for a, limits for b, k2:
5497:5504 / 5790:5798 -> 2.21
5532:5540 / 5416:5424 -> 1.91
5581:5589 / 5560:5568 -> 1.92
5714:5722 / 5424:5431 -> 2.19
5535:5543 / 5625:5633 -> 2.07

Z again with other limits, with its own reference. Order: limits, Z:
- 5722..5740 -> 5738.67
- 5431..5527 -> 5472.82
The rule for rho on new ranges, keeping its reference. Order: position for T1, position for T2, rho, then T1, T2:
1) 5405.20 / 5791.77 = 0.07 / 0.28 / 0.27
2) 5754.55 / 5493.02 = 0.06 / 0.20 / 0.29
